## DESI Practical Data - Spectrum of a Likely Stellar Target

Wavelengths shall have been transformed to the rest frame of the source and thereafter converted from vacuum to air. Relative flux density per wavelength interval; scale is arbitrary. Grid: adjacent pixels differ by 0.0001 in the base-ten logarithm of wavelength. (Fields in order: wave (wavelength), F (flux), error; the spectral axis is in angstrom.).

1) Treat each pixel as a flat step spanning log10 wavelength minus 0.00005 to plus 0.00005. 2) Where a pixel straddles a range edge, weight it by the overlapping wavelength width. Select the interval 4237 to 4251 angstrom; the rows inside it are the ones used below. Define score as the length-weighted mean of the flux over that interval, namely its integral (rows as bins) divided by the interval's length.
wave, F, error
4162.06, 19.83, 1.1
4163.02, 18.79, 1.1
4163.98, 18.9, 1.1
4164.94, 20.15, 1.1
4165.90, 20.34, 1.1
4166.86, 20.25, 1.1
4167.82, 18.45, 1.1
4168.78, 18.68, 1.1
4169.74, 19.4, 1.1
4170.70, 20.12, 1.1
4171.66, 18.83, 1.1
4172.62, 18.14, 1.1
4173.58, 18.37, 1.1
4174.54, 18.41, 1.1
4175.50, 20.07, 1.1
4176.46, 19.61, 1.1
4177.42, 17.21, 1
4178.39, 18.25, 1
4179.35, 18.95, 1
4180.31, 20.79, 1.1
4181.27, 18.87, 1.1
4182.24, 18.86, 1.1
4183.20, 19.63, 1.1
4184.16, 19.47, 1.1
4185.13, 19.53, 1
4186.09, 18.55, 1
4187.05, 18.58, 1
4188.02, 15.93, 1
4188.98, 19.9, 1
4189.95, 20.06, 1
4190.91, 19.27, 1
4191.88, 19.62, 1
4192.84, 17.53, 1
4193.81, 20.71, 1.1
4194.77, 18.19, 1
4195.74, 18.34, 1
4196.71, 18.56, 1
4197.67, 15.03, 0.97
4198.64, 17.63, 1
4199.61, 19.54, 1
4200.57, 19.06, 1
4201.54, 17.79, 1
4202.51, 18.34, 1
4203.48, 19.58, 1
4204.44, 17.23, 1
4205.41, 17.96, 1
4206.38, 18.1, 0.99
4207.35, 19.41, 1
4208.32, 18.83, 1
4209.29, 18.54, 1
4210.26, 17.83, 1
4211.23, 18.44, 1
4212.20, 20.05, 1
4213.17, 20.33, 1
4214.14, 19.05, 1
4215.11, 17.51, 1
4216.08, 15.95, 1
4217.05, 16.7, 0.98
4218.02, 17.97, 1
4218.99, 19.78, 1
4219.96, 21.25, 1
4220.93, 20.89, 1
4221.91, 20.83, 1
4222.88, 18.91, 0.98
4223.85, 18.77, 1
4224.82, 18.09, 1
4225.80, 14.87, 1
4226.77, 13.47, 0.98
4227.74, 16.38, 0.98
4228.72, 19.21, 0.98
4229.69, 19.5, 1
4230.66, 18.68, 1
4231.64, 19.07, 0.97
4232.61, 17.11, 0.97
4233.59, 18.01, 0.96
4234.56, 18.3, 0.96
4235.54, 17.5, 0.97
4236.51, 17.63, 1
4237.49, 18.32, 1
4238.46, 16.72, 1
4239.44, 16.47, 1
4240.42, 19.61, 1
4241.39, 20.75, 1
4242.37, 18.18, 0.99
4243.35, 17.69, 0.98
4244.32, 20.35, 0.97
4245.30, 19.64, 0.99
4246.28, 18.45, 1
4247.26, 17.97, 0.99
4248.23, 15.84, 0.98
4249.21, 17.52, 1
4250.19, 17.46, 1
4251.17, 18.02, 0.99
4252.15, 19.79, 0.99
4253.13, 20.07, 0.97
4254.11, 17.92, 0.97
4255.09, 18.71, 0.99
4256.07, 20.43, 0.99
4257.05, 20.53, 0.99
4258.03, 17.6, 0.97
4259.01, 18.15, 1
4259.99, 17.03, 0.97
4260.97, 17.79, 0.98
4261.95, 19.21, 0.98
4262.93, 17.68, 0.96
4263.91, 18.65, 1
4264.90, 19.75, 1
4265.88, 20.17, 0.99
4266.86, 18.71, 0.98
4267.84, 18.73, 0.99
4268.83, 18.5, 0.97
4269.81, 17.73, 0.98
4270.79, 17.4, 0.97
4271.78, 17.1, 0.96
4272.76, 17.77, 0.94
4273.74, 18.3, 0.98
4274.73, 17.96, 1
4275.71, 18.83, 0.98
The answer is 18.2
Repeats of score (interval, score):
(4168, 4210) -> 18.7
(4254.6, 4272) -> 18.6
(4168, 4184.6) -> 19.0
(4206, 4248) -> 18.4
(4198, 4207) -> 18.3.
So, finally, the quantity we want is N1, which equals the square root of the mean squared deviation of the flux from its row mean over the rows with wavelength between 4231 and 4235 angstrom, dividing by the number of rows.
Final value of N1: 0.70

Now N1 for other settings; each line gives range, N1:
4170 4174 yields 0.77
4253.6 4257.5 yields 1.12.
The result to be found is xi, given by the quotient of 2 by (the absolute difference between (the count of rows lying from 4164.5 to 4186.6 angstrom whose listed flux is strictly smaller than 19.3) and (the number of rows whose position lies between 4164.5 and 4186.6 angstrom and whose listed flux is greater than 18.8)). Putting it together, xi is 0.67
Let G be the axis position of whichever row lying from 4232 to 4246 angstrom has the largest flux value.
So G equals 4241.39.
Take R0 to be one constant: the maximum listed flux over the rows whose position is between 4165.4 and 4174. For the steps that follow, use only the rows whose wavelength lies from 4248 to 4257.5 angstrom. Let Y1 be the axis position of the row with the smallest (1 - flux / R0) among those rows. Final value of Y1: 4257.05 angstrom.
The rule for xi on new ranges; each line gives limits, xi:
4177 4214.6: 0.33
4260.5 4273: 0.25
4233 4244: 0.29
